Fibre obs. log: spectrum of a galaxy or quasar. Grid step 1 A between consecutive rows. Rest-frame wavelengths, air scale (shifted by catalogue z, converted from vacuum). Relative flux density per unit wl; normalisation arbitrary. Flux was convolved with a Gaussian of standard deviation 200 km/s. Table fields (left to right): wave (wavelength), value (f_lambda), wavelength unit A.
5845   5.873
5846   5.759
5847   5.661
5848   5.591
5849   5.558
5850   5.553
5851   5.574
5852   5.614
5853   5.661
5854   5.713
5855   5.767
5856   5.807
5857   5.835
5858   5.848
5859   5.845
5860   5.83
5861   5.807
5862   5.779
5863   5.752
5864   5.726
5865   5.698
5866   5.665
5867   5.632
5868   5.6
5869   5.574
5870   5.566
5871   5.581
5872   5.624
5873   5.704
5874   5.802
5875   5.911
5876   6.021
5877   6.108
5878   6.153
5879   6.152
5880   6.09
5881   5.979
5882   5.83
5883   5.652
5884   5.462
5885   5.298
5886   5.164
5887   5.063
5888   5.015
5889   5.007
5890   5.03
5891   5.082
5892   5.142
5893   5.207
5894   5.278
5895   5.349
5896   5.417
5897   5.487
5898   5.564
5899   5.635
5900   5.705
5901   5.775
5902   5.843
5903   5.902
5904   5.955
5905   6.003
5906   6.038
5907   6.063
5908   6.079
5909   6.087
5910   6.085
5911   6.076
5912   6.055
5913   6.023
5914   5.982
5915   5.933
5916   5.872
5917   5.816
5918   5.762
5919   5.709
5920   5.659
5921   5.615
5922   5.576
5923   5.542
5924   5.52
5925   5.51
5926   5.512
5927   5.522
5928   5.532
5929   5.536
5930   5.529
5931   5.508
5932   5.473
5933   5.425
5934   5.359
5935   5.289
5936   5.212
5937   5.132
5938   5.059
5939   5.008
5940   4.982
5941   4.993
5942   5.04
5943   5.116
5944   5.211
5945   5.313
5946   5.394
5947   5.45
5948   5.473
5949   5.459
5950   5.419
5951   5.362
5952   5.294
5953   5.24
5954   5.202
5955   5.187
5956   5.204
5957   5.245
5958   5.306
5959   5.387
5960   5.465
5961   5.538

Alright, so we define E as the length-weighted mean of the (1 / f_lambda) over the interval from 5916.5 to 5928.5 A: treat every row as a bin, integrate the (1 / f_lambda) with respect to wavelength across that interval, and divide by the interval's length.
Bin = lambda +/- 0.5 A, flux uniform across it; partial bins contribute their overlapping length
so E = 0.178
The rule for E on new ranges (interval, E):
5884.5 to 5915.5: 0.179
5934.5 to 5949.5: 0.192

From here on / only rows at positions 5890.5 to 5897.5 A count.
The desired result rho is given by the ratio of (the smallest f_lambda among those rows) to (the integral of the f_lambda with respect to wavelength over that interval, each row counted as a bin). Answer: 0.137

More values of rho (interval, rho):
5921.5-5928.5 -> 0.142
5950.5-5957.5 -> 0.141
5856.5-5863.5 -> 0.141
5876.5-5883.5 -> 0.135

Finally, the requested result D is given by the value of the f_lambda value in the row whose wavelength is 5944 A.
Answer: 5.211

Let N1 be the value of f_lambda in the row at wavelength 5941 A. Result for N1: 4.993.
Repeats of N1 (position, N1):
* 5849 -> 5.558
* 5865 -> 5.698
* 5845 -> 5.873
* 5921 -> 5.615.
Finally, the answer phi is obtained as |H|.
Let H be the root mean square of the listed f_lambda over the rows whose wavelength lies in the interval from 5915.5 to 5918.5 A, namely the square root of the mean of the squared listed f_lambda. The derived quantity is 5.8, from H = 5.8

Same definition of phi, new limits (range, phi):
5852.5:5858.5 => 5.8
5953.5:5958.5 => 5.2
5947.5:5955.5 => 5.3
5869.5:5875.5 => 5.7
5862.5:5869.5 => 5.7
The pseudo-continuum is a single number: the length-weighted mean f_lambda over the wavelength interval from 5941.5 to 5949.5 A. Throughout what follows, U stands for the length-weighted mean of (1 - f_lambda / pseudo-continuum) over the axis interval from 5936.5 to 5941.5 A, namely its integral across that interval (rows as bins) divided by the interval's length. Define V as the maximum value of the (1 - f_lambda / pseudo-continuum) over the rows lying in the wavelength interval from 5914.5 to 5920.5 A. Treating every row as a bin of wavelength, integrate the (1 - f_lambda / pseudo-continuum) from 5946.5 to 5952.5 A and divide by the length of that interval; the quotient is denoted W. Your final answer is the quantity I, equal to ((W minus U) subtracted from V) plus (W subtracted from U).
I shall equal 0.1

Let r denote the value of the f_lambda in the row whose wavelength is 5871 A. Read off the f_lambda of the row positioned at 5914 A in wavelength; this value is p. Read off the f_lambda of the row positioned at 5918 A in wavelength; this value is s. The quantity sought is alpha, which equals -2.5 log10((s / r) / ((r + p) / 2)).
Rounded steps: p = 5.982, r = 5.581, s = 5.762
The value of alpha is 1.87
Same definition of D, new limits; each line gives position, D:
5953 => 5.24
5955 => 5.187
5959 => 5.387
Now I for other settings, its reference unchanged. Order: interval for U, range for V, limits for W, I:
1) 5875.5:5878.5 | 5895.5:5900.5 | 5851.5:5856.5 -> -0.2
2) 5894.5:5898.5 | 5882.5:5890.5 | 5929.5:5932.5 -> 0.1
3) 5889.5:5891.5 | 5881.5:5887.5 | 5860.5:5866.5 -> 0.3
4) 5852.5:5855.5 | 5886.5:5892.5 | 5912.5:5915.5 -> 0.2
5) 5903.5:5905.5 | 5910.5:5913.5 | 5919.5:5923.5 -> -0.3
